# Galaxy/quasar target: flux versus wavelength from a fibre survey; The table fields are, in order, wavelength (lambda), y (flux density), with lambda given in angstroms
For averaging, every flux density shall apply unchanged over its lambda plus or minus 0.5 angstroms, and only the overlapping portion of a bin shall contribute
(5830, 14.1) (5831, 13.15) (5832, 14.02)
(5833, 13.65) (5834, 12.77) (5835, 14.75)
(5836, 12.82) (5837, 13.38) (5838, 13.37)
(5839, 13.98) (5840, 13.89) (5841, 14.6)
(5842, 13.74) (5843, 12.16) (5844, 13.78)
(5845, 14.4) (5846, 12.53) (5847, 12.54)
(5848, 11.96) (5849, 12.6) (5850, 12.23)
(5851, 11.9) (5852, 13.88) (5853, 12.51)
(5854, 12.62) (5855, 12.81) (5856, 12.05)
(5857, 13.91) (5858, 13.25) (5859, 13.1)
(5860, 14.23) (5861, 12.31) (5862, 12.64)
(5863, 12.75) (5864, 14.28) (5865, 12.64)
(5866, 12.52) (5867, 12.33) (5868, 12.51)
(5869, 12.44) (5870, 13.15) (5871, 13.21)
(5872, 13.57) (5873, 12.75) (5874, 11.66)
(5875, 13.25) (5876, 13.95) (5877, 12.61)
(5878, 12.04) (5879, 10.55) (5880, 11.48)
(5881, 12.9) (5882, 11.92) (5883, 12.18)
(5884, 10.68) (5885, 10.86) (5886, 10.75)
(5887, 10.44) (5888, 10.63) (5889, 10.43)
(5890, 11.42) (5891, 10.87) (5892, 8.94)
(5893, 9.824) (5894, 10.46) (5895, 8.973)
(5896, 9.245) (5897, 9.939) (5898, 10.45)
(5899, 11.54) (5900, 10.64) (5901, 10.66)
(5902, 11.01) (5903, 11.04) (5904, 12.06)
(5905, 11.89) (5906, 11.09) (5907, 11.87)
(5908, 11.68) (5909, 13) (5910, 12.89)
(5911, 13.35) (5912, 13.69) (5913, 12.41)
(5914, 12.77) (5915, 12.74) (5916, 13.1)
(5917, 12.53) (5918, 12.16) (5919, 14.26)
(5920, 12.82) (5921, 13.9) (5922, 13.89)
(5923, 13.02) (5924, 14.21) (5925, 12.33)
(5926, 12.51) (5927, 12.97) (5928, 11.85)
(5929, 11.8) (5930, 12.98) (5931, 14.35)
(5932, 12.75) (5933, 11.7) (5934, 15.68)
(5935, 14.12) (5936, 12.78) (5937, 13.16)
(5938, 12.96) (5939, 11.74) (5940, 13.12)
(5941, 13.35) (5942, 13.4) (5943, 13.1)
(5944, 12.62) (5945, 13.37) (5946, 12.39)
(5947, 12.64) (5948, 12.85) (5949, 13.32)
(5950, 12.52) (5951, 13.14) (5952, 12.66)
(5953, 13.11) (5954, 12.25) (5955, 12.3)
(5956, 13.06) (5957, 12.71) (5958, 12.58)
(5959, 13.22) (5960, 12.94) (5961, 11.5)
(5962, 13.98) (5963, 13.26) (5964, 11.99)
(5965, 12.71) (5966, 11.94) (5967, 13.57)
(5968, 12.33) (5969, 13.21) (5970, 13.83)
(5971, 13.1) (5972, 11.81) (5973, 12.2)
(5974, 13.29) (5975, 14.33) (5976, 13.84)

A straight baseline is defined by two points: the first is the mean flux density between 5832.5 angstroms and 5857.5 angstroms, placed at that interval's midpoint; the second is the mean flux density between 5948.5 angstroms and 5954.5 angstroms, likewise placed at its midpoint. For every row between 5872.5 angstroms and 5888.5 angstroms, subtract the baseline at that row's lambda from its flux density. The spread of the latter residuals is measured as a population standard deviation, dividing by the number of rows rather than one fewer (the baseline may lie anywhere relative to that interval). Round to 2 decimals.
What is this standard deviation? 1.05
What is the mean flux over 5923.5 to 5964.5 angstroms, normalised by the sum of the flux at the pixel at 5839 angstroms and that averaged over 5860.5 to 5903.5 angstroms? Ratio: 0.50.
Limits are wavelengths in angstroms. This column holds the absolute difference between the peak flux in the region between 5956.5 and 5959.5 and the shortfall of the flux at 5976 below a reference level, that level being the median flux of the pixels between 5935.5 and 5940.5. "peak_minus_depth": 14.1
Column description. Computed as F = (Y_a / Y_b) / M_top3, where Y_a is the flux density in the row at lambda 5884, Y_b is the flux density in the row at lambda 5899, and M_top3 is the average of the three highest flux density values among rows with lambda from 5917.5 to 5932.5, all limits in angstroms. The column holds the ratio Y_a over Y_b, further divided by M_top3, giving 0.065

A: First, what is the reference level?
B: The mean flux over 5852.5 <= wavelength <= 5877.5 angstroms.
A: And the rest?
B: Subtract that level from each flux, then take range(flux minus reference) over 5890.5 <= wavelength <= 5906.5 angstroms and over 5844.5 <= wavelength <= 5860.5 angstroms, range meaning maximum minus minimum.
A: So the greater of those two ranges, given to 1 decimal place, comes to 3.1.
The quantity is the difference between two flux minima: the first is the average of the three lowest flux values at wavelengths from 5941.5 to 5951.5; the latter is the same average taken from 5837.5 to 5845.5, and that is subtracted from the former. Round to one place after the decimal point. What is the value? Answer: -0.6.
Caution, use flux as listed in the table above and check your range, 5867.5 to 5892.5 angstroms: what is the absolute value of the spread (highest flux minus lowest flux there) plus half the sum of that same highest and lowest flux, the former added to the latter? 16.5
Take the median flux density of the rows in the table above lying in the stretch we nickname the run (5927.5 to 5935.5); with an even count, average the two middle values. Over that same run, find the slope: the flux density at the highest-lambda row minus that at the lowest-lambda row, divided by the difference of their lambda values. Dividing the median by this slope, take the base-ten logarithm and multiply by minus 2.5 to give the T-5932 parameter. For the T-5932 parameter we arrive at -4.0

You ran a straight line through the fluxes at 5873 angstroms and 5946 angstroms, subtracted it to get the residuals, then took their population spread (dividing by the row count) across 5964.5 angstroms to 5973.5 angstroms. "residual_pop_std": 0.7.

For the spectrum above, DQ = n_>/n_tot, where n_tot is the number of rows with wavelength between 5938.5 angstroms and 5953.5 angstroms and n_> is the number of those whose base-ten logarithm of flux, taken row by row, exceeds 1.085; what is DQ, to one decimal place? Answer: 0.9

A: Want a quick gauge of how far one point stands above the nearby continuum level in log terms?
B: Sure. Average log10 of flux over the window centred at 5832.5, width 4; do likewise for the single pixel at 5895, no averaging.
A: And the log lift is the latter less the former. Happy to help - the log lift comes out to -0.17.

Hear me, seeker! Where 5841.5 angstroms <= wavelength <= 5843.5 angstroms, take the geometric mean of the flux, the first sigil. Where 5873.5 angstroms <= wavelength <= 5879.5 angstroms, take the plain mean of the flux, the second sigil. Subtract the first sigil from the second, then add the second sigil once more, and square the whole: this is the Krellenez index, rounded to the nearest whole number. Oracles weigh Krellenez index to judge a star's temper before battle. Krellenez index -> 138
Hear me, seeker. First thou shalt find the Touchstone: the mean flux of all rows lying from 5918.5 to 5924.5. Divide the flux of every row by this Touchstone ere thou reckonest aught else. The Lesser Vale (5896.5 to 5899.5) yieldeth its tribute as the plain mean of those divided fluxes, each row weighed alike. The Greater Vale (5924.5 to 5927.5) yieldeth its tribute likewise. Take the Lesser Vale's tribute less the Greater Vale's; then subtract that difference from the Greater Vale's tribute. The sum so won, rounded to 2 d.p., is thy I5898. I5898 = 1.06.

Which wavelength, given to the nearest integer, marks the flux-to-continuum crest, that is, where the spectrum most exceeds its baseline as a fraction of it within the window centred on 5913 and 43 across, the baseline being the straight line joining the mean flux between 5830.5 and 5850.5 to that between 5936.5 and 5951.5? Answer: 5934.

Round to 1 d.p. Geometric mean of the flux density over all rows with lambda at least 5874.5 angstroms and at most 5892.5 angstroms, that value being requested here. 11.4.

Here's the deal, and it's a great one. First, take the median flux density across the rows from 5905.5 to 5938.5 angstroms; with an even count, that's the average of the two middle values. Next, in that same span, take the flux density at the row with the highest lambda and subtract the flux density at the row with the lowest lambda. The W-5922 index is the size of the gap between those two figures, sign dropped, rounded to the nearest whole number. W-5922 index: 11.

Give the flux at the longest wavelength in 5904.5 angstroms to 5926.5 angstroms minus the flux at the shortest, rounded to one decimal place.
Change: 0.6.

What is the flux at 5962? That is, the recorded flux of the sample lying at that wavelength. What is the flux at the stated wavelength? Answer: 13.98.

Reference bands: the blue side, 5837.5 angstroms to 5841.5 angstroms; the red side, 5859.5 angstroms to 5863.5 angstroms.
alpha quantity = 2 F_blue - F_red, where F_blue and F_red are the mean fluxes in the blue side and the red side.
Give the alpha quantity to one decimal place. 14.9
